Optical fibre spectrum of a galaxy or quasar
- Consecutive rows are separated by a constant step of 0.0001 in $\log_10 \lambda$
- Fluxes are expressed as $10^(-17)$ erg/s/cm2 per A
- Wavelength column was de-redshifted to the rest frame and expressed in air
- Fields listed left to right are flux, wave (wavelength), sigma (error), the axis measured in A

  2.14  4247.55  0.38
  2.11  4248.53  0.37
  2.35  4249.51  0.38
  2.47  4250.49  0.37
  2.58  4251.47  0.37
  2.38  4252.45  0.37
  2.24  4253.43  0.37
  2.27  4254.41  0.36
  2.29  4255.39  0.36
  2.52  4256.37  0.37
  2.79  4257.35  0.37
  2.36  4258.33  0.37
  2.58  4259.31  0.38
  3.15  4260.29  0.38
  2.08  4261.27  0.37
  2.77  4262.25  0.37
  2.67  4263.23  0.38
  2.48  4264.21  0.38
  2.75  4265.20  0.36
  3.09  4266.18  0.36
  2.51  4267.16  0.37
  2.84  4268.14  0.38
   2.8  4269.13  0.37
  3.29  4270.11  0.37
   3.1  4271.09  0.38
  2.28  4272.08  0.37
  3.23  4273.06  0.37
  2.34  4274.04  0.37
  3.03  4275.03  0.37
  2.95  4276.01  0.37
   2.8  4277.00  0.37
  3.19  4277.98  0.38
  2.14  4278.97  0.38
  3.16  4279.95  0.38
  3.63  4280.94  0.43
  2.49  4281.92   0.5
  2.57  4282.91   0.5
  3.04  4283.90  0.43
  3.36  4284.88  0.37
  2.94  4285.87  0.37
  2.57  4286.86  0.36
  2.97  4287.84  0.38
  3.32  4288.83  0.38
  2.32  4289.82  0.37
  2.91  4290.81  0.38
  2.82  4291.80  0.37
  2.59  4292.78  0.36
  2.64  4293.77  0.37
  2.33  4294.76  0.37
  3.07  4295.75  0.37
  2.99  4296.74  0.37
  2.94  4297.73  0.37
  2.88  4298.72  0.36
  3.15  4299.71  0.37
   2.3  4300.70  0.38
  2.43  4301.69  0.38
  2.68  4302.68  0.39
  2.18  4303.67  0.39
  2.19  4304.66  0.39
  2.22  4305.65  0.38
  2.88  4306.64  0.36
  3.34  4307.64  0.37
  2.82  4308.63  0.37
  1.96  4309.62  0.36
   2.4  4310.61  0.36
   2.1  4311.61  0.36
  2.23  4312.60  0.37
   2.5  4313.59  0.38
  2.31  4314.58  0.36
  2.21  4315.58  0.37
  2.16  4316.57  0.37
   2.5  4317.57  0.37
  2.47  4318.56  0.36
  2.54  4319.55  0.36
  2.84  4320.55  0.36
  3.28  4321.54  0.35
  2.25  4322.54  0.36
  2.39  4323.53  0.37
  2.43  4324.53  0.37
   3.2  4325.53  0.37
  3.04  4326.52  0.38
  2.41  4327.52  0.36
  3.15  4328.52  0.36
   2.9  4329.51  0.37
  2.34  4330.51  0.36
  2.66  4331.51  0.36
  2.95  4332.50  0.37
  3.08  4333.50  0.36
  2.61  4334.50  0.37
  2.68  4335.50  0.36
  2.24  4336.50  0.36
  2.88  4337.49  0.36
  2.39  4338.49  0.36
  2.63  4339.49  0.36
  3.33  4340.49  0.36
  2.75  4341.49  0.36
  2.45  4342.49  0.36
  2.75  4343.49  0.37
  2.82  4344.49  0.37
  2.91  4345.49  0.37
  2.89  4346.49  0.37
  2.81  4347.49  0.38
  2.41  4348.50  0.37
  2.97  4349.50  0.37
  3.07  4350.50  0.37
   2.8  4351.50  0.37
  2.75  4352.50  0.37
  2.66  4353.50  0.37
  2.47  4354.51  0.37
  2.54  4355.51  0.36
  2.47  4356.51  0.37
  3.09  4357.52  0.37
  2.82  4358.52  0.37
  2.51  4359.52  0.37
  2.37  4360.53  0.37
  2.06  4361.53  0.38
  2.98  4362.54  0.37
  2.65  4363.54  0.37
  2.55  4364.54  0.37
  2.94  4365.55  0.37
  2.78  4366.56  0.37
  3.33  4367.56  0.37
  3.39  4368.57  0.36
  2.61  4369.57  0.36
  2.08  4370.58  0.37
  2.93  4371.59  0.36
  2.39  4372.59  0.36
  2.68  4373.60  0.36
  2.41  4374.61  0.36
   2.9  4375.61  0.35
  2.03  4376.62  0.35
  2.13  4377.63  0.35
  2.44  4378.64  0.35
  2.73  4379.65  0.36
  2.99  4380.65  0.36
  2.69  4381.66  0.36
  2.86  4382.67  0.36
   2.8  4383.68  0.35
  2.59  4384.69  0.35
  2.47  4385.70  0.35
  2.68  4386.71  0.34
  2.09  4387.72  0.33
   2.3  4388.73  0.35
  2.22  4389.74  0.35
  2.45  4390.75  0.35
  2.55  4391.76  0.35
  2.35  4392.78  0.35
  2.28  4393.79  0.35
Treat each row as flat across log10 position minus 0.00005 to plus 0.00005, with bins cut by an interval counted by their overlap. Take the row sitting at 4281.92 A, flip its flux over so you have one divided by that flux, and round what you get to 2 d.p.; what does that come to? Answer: 0.40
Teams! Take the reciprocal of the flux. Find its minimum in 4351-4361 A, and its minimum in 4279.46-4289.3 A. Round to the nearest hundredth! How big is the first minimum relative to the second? 1.17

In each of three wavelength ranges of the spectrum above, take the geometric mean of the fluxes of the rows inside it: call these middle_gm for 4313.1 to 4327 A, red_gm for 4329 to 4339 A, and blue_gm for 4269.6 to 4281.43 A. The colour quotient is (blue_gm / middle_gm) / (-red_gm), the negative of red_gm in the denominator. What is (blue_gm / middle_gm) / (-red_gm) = -0.425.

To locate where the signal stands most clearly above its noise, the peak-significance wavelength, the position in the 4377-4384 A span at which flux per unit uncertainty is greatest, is 4380.65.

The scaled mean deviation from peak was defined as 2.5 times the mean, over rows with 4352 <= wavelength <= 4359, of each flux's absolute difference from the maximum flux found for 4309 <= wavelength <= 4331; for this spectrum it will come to 1.49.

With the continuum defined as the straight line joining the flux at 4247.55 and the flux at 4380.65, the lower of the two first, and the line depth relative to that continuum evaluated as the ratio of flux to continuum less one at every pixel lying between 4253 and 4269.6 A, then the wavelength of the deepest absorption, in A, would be 4261.27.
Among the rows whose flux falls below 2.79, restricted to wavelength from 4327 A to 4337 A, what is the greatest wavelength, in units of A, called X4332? 4336.50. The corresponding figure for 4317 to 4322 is 4319.55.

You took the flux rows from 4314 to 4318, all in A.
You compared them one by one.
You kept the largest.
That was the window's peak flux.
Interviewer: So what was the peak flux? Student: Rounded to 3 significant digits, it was 2.50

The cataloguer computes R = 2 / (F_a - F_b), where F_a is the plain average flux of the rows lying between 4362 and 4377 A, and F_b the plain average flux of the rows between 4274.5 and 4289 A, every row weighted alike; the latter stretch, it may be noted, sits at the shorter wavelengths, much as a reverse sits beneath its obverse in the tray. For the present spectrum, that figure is -9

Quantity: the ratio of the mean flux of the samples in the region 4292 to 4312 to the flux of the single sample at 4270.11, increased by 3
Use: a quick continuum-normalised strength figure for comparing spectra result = 3.8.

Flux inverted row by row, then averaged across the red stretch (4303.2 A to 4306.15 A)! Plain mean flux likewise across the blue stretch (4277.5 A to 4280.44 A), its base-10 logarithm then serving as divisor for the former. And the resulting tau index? 1.01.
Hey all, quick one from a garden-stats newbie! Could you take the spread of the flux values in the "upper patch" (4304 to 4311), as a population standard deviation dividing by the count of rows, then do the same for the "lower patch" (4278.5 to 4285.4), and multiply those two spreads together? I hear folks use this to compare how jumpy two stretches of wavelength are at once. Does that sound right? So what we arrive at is 0.22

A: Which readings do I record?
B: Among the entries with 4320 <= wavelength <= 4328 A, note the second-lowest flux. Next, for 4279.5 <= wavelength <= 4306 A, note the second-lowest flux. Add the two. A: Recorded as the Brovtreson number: 4.6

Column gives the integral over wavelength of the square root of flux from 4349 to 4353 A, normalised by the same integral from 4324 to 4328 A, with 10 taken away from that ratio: -8.97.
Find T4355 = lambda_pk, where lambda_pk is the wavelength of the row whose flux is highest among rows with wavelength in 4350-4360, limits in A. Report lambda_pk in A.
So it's 4357.52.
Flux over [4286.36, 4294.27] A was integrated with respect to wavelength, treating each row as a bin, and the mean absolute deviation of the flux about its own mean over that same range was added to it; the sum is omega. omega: 22.1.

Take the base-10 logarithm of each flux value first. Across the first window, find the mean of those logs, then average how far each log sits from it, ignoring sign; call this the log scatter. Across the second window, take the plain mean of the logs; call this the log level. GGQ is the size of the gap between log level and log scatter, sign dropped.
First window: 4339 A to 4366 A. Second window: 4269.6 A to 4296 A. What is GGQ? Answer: 0.417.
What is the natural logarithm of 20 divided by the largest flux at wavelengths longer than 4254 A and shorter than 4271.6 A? 1.80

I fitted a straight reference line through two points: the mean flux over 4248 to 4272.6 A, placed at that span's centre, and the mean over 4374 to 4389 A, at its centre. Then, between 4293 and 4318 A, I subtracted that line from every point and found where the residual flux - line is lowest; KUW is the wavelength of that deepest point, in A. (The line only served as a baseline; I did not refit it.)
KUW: 4309.62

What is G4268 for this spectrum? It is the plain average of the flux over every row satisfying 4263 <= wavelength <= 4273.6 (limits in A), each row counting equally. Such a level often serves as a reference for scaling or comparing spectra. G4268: 2.82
